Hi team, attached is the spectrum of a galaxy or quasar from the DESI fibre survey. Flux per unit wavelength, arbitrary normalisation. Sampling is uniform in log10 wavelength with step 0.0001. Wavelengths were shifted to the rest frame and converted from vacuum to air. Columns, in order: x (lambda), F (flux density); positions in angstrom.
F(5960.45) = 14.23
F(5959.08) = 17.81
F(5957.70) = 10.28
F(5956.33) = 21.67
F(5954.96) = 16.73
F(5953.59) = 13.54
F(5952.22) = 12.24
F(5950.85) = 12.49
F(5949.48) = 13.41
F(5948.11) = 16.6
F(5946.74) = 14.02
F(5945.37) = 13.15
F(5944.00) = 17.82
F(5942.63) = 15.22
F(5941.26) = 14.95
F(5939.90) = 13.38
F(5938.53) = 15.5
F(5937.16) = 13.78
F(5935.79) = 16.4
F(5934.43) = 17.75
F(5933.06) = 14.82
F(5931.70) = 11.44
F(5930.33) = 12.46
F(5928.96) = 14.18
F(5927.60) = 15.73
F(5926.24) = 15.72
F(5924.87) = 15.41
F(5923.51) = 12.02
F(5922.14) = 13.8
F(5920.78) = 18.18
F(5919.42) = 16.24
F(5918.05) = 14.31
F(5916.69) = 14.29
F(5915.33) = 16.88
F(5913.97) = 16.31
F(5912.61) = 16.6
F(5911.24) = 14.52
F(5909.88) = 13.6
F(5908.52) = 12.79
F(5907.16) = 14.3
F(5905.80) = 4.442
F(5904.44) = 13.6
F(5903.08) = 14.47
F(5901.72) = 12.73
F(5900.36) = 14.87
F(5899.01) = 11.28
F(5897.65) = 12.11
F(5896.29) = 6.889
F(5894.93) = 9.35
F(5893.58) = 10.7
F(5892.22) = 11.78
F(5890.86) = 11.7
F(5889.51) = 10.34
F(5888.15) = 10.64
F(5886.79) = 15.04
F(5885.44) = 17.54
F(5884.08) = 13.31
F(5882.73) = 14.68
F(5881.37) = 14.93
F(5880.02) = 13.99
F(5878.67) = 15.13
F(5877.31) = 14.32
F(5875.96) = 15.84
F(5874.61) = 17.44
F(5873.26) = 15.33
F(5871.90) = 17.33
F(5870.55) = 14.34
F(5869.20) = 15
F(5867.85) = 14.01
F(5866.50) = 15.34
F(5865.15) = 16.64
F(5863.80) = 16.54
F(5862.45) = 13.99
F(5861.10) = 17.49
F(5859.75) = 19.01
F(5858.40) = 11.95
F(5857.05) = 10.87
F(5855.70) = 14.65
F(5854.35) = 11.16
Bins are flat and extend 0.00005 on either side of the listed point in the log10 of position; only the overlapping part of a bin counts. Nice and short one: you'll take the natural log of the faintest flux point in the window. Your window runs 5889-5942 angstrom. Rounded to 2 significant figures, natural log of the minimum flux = 1.5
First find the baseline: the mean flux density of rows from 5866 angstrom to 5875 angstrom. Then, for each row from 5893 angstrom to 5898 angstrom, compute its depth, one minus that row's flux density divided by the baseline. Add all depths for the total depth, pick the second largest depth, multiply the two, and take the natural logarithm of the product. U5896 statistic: -1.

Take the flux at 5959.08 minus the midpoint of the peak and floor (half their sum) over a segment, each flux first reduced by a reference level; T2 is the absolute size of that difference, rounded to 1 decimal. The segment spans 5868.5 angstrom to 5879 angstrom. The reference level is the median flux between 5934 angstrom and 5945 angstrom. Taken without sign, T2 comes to 1.9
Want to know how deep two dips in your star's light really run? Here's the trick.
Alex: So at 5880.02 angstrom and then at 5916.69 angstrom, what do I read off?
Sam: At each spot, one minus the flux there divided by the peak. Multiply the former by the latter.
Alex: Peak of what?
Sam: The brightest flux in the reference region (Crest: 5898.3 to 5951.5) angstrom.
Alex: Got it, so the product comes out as 0.049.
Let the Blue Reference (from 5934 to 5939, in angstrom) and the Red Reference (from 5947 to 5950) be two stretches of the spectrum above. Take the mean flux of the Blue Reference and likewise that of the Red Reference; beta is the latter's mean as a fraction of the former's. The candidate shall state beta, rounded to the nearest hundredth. 0.95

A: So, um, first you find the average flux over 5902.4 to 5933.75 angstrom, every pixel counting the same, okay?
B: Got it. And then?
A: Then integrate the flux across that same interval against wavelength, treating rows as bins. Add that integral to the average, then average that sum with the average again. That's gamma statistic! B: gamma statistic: 236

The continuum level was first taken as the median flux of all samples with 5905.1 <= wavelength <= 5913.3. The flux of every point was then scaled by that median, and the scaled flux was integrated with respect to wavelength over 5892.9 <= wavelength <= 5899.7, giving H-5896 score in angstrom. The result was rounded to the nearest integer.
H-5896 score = 5 angstrom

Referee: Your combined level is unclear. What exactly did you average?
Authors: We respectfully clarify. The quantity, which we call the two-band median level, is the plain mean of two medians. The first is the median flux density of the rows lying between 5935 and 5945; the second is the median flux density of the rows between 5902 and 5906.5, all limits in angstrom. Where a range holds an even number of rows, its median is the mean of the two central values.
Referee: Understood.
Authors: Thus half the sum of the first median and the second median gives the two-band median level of 14.4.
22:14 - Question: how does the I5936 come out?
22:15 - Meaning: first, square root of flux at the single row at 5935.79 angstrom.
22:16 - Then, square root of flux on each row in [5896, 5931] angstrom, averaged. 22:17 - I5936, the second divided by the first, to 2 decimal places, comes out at 0.91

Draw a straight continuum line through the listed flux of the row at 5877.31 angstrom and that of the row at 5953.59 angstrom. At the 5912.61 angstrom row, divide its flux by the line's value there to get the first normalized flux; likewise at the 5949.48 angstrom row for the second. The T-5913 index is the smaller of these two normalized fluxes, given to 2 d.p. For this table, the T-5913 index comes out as 0.99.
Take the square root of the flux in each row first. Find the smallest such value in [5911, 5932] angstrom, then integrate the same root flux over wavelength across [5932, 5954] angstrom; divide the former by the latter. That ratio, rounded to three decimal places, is 0.040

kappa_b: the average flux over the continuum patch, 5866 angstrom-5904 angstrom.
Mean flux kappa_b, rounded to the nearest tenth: 13.6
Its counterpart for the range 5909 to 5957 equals 15.0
